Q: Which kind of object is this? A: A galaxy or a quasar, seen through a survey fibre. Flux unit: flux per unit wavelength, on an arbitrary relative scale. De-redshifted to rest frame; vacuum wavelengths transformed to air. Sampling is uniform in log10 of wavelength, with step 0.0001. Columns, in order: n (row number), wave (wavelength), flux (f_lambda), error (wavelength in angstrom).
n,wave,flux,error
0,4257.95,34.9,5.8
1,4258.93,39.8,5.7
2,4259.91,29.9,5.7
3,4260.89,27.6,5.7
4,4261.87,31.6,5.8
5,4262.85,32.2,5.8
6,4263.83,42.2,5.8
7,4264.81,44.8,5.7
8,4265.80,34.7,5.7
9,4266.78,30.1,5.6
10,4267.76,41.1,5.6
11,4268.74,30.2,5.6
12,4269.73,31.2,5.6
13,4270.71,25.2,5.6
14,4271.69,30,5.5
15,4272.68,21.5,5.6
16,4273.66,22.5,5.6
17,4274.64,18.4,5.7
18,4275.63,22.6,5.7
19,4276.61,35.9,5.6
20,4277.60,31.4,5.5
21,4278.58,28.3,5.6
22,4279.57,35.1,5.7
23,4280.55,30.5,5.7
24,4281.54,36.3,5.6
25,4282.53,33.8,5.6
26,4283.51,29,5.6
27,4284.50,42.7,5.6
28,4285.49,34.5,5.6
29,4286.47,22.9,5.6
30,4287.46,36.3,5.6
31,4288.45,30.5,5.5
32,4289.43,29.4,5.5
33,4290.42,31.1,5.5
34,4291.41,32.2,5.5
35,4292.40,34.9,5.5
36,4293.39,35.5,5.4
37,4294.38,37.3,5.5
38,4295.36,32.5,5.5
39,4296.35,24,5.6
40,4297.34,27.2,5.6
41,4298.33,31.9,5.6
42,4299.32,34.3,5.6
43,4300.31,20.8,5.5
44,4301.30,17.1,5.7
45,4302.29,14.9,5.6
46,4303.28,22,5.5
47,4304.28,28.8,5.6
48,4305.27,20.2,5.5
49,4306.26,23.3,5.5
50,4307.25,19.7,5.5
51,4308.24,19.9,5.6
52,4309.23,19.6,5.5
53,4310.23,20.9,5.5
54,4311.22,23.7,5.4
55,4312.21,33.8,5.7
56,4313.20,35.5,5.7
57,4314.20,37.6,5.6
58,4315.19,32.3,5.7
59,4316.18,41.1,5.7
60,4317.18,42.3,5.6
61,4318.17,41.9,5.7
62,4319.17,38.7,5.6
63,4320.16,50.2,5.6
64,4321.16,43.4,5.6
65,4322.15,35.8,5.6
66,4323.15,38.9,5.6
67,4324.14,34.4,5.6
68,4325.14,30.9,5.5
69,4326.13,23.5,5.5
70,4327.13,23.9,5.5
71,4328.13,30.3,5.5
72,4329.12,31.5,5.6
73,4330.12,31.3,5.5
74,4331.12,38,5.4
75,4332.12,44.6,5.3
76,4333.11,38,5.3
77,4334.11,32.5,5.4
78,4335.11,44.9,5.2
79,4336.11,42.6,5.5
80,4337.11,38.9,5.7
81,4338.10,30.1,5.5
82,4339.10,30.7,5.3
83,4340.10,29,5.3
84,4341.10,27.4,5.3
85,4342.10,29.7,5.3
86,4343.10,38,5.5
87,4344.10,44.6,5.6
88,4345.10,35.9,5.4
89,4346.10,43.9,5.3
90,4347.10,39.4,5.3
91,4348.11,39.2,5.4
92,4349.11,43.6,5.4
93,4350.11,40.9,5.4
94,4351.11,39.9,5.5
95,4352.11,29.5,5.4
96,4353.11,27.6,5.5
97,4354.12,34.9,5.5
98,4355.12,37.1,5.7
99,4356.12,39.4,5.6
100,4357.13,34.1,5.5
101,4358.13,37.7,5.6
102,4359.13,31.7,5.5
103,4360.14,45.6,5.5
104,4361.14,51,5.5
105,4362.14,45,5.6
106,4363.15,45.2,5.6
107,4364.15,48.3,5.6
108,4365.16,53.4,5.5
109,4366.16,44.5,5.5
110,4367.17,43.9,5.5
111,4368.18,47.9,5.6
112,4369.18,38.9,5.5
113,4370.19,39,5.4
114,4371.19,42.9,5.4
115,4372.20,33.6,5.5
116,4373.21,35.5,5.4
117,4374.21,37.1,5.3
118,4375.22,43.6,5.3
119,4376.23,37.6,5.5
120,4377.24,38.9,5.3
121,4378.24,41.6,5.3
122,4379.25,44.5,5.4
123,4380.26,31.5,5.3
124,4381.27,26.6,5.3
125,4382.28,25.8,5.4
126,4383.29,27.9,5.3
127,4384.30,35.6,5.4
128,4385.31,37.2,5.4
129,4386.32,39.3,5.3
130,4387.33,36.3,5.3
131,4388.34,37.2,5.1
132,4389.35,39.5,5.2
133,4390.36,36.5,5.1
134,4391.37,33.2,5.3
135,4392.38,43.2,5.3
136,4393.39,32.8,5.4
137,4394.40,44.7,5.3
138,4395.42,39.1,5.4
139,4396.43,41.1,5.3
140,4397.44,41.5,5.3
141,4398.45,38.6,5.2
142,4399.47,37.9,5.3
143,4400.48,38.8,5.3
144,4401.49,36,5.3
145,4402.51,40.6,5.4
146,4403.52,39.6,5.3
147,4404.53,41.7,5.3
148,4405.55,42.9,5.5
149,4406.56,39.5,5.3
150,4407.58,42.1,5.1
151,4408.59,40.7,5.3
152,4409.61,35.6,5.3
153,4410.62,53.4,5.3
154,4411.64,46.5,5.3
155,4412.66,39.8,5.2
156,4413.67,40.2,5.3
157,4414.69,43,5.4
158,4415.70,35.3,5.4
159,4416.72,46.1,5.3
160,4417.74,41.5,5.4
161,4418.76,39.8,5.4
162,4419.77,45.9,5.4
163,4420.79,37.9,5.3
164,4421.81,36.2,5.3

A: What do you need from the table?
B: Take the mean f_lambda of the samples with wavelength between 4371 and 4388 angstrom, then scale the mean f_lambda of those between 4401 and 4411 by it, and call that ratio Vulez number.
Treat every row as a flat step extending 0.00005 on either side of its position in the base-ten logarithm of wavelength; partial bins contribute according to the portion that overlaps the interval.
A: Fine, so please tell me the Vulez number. 1.1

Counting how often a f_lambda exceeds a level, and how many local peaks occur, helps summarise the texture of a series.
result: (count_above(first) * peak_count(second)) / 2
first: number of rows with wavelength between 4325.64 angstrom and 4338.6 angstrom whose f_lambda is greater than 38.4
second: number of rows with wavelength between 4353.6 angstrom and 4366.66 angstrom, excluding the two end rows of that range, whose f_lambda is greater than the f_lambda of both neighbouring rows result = 8.0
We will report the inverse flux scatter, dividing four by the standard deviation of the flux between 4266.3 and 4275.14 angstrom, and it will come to 0.6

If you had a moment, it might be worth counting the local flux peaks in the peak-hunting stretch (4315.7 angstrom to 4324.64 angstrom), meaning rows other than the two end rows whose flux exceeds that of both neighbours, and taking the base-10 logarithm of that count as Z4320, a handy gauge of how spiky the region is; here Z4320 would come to 0.5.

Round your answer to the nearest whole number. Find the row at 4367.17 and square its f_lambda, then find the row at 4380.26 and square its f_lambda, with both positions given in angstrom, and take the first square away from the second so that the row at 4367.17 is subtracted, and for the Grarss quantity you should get -935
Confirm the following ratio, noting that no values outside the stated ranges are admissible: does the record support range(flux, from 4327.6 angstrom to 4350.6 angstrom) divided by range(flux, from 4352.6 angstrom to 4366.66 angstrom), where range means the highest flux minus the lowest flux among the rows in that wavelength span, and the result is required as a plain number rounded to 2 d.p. 0.68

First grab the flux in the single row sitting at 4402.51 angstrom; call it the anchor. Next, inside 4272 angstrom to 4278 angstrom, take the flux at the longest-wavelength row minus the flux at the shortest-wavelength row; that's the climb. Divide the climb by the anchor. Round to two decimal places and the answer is 0.24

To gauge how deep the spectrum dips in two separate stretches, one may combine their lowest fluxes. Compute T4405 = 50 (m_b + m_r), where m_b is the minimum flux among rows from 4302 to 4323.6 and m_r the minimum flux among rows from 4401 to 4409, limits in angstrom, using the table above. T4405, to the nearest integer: 2545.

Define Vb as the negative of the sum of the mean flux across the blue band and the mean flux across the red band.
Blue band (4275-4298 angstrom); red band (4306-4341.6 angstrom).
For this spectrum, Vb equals -65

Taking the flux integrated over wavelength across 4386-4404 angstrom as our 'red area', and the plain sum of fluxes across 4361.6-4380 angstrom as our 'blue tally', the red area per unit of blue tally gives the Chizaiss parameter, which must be 0.9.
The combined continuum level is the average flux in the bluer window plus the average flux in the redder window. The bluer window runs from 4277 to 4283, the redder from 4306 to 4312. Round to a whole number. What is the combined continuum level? 54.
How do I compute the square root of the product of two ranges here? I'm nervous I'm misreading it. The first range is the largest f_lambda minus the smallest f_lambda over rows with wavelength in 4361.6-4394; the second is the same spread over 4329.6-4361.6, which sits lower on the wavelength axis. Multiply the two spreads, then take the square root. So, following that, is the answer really 26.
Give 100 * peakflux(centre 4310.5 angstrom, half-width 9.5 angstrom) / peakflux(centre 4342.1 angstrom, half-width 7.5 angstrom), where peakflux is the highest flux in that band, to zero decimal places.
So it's 94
